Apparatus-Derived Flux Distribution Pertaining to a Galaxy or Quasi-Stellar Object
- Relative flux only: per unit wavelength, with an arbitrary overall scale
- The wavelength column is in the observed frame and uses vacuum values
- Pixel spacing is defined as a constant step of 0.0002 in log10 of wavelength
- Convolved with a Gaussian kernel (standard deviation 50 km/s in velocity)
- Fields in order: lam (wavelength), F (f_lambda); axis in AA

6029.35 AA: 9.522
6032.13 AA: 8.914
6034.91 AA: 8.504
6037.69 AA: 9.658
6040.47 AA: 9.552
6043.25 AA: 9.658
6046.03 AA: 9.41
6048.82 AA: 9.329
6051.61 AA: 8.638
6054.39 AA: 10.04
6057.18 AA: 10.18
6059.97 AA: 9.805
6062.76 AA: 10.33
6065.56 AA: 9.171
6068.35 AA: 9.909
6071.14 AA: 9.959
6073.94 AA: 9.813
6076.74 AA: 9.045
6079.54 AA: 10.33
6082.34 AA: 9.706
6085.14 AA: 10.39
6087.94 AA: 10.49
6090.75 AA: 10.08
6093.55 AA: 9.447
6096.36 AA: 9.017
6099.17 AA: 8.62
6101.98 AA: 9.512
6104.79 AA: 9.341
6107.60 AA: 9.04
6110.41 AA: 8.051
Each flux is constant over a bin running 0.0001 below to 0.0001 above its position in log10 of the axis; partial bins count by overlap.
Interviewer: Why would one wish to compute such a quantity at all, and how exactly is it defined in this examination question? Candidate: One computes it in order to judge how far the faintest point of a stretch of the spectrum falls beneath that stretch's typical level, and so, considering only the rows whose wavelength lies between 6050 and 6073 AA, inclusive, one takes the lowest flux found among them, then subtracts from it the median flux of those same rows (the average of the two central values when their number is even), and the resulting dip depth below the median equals -1.3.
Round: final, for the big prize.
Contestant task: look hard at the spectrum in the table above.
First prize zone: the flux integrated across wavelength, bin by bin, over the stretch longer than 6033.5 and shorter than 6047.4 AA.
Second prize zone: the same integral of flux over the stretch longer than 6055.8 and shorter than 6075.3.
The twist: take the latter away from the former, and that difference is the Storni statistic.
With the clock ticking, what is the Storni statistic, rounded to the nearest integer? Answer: -63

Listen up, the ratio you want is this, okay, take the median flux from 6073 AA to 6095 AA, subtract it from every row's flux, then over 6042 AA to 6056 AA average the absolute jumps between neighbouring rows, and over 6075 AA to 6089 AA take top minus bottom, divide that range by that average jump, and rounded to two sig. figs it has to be 2.4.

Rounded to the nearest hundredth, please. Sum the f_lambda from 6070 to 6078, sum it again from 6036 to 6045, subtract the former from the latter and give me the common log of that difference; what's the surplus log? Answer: -1.29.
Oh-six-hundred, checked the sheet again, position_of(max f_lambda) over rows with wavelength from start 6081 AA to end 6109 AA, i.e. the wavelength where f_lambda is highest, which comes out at 6087.94 AA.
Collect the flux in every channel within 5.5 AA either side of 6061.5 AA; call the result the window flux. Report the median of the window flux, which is 10.0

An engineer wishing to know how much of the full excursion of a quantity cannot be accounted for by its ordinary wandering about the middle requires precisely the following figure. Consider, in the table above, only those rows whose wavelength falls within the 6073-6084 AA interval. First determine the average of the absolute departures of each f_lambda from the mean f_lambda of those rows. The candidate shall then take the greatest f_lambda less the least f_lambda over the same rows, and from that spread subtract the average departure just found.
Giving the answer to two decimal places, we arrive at 0.94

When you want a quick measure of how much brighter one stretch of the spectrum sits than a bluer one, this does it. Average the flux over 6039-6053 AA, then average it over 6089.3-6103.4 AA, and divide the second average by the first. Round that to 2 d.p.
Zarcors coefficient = 1.00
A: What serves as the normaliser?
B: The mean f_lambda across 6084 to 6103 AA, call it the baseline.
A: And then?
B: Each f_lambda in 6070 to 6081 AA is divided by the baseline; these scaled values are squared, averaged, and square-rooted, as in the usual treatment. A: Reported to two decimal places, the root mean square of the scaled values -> 1.02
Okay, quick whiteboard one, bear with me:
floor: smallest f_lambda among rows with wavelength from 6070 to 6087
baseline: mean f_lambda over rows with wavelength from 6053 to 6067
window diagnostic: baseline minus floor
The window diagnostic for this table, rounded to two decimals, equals 0.86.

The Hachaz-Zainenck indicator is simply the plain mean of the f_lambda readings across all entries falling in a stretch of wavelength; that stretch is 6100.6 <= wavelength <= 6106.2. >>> 9.43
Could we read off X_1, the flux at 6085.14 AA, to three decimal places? 10.390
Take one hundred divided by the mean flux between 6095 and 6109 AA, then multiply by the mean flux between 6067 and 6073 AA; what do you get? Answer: 109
